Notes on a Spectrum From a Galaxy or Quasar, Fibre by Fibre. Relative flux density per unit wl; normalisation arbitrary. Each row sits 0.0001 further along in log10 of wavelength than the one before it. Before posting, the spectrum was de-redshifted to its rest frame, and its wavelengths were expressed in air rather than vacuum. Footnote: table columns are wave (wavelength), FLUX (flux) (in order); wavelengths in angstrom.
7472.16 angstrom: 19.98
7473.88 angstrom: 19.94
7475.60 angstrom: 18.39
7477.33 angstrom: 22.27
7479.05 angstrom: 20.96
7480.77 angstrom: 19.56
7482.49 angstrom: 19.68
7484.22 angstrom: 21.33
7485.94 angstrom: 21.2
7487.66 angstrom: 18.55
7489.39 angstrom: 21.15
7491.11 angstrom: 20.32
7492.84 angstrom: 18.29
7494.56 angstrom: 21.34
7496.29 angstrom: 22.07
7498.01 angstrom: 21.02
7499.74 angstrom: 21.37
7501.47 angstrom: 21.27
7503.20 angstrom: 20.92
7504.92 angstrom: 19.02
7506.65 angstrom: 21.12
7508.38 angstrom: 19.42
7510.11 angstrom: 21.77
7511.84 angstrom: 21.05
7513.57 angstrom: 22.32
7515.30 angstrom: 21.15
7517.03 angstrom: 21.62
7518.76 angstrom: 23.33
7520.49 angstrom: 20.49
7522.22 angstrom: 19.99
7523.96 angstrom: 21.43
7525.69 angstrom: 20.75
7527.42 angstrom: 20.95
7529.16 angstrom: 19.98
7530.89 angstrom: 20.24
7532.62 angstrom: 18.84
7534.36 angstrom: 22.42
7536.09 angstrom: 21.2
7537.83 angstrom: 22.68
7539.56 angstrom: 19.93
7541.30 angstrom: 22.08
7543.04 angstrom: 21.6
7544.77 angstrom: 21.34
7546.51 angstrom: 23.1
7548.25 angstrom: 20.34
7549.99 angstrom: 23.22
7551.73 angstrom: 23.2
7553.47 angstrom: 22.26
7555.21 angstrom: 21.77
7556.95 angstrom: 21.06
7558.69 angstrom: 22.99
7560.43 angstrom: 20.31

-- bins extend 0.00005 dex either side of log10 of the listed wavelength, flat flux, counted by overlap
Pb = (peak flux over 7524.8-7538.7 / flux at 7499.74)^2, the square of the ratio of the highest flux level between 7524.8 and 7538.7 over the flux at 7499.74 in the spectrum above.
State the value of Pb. 1.13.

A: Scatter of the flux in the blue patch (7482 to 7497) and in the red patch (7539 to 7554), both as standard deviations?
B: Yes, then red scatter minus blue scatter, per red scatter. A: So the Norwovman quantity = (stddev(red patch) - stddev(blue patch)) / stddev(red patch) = -0.10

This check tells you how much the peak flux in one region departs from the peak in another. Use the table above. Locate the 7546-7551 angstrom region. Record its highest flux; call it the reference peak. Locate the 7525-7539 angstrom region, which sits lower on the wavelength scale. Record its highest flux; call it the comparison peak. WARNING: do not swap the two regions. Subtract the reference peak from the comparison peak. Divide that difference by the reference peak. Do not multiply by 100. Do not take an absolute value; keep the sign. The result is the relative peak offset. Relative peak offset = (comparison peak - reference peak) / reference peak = -0.02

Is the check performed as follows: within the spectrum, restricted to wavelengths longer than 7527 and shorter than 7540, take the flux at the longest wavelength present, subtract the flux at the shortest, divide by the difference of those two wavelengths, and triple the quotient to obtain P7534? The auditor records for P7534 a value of -0.25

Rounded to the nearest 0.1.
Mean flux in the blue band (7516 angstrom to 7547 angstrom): 21.2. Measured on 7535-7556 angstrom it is 21.9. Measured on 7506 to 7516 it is 21.1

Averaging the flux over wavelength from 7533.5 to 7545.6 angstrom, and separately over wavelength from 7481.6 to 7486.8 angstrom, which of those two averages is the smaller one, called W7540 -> 20.7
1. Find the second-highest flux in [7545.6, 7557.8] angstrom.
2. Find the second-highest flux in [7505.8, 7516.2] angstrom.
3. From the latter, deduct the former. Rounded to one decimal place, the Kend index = -1.4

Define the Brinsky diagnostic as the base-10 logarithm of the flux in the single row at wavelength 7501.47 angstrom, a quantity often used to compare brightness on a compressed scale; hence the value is 1.33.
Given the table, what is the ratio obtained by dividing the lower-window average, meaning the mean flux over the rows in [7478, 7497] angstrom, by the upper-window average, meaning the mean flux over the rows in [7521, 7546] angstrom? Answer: 0.97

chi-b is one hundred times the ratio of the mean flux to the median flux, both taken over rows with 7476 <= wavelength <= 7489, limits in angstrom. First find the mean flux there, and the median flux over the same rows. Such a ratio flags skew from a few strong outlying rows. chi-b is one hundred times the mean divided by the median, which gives 98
